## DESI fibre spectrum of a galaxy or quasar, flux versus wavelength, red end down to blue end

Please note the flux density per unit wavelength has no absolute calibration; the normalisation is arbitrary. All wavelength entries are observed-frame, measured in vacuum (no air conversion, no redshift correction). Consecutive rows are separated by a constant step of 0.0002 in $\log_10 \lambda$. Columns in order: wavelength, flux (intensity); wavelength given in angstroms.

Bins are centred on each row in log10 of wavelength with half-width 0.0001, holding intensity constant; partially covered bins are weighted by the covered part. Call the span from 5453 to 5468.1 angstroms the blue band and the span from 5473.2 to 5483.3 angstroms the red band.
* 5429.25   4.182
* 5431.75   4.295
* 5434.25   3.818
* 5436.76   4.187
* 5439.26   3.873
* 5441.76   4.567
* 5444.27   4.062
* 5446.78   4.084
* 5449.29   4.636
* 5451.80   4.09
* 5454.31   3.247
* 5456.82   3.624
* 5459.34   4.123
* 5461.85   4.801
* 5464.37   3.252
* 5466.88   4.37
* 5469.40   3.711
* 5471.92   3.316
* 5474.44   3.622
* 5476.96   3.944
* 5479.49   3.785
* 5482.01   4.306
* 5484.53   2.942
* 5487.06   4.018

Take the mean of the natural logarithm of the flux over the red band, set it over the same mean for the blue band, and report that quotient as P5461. 1.01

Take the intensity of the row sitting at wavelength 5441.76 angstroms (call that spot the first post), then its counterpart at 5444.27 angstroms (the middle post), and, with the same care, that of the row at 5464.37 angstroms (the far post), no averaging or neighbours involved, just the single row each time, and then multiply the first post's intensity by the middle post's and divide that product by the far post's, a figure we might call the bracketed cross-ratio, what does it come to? 5.7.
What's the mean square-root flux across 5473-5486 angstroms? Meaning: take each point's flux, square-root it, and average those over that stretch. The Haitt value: 1.92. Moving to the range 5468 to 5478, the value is 1.91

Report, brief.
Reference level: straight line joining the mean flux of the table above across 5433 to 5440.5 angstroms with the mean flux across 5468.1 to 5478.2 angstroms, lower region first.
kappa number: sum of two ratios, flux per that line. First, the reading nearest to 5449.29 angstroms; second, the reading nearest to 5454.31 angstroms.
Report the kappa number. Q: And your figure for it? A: 2.06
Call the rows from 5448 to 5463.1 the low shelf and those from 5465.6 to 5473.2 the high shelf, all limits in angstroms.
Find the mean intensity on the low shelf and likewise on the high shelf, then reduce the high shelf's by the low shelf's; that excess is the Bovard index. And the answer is -0.3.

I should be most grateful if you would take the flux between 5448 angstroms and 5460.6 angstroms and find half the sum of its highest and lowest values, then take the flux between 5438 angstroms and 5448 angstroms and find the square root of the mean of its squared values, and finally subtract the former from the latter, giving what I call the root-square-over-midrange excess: 0.21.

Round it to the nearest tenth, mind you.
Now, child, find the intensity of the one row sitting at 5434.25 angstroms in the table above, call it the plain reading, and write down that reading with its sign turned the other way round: -3.8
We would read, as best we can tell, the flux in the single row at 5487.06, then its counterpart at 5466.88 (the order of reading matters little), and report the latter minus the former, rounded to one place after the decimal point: 0.4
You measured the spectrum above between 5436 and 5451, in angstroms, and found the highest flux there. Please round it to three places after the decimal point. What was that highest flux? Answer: 4.636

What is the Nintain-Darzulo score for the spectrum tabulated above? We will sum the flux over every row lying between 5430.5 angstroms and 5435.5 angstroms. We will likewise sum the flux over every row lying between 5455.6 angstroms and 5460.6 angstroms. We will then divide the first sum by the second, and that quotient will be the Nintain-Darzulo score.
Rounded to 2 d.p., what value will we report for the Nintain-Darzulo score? 1.05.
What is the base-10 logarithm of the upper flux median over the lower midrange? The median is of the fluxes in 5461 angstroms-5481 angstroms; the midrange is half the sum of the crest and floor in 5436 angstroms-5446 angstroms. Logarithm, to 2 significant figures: -0.052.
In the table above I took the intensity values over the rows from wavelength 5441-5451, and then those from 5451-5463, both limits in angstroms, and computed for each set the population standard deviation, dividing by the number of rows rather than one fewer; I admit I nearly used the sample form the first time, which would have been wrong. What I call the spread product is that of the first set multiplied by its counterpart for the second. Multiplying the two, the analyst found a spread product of 0.14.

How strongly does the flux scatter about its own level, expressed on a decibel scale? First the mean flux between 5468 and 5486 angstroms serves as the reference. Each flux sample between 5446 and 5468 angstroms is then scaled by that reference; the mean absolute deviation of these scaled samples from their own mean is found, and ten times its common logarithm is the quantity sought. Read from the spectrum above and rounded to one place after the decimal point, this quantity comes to -9.3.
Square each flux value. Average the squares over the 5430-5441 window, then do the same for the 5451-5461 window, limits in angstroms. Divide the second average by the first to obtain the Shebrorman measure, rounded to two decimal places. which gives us 0.88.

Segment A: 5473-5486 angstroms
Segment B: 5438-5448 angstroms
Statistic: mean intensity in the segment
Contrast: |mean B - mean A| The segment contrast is 0.43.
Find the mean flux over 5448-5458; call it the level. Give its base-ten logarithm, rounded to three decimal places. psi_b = 0.591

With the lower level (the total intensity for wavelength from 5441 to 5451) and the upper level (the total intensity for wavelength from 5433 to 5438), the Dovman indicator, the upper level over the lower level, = 0.46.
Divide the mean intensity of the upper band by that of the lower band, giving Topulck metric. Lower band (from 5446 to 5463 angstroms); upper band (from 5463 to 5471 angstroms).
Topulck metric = 0.92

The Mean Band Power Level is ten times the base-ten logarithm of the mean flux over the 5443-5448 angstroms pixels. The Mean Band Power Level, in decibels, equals 6.10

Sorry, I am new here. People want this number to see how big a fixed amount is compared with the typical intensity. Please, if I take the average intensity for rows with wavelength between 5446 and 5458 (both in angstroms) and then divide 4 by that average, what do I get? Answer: 1.02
